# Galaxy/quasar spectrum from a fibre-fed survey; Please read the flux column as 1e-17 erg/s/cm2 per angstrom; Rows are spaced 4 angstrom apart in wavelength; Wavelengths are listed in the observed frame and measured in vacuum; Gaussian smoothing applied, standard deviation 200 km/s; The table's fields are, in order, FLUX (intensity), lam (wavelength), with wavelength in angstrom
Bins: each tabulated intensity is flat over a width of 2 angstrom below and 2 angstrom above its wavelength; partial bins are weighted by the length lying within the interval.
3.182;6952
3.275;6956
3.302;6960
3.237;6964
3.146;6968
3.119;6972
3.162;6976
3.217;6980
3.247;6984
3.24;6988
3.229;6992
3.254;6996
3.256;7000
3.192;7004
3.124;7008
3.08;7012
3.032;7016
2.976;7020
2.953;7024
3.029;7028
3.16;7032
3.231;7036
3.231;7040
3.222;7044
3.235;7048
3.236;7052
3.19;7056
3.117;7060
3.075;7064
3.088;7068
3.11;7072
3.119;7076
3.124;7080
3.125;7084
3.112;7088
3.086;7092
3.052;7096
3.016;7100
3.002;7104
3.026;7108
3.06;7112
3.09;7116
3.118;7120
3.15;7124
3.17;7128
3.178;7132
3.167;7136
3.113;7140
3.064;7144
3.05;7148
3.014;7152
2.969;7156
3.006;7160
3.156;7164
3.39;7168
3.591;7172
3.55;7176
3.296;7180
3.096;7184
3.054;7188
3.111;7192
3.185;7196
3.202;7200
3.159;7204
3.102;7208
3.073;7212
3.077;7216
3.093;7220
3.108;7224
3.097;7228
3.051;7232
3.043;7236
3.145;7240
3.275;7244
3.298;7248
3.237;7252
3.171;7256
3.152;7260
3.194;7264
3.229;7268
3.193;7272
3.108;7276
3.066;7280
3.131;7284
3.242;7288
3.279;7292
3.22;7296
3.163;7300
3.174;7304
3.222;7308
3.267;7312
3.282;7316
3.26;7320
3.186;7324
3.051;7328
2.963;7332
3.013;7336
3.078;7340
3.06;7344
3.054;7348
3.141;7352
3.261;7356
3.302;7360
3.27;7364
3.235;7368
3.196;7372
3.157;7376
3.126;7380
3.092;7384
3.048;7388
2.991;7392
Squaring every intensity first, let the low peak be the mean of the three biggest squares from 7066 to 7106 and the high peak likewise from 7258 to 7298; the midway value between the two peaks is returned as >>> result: 10.2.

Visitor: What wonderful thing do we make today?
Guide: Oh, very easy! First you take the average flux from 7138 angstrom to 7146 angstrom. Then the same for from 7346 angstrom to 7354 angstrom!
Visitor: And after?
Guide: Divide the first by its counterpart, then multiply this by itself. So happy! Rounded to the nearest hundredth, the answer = 0.99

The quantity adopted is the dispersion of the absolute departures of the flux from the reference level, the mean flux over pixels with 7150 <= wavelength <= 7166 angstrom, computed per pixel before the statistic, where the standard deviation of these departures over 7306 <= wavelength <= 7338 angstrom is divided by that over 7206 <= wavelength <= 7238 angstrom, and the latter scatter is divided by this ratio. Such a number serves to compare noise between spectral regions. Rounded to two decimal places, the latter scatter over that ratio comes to 0.01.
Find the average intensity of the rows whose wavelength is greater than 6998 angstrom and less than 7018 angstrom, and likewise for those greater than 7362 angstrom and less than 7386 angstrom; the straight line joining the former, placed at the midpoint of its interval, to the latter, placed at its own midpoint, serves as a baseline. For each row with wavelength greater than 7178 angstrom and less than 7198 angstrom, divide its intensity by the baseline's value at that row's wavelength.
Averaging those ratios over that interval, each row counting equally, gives 1.00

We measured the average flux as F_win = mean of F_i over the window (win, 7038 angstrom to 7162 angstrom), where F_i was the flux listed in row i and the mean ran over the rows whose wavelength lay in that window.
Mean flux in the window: 3.11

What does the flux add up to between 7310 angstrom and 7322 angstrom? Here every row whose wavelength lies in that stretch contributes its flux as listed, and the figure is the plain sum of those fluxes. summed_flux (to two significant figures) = 9.8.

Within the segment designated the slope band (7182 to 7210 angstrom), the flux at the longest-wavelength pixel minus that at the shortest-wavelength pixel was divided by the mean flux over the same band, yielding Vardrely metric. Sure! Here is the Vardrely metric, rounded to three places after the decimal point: 0.002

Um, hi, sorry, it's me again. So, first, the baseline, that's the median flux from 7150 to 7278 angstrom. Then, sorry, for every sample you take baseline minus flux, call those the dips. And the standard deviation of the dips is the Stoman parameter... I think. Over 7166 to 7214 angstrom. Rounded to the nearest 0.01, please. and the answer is 0.18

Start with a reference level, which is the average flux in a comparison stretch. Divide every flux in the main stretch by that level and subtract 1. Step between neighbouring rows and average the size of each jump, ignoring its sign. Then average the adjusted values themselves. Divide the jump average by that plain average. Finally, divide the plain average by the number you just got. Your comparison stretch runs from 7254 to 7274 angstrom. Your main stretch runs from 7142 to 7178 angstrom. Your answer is 0.0004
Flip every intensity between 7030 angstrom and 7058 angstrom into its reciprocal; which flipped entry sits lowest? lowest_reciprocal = 0.309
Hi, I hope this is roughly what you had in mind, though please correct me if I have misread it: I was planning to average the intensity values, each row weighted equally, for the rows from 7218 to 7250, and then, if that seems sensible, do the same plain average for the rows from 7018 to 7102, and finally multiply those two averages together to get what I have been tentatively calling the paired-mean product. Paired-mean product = 9.8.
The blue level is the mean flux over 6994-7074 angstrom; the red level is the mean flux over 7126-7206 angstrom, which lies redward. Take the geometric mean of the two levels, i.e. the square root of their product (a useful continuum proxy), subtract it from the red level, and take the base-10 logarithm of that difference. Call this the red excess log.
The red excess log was -1.7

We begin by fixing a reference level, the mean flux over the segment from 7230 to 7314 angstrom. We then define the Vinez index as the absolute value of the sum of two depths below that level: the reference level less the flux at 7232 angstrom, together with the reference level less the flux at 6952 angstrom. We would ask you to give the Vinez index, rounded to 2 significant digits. 0.13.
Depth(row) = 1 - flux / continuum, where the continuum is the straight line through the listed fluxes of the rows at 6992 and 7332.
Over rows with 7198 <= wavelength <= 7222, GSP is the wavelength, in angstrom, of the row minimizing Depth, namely 7200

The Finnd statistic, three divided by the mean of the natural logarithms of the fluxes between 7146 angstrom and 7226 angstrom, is 2.61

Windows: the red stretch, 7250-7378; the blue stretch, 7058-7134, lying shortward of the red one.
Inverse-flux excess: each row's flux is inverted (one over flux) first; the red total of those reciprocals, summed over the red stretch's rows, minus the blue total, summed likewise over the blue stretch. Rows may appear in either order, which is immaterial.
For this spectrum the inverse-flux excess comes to 4.0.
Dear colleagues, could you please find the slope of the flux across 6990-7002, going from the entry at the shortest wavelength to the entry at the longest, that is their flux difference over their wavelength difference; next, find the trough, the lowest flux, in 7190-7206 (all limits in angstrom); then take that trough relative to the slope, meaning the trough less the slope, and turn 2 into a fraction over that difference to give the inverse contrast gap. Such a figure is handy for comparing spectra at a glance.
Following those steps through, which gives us 0.644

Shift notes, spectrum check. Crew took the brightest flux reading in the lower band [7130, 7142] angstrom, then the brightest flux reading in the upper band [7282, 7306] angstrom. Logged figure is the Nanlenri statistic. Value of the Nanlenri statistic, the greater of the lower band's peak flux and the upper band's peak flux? 3.28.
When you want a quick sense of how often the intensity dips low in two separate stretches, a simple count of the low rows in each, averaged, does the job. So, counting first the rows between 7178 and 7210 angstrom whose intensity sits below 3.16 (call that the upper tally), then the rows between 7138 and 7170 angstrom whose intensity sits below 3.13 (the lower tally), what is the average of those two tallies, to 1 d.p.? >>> 5.5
